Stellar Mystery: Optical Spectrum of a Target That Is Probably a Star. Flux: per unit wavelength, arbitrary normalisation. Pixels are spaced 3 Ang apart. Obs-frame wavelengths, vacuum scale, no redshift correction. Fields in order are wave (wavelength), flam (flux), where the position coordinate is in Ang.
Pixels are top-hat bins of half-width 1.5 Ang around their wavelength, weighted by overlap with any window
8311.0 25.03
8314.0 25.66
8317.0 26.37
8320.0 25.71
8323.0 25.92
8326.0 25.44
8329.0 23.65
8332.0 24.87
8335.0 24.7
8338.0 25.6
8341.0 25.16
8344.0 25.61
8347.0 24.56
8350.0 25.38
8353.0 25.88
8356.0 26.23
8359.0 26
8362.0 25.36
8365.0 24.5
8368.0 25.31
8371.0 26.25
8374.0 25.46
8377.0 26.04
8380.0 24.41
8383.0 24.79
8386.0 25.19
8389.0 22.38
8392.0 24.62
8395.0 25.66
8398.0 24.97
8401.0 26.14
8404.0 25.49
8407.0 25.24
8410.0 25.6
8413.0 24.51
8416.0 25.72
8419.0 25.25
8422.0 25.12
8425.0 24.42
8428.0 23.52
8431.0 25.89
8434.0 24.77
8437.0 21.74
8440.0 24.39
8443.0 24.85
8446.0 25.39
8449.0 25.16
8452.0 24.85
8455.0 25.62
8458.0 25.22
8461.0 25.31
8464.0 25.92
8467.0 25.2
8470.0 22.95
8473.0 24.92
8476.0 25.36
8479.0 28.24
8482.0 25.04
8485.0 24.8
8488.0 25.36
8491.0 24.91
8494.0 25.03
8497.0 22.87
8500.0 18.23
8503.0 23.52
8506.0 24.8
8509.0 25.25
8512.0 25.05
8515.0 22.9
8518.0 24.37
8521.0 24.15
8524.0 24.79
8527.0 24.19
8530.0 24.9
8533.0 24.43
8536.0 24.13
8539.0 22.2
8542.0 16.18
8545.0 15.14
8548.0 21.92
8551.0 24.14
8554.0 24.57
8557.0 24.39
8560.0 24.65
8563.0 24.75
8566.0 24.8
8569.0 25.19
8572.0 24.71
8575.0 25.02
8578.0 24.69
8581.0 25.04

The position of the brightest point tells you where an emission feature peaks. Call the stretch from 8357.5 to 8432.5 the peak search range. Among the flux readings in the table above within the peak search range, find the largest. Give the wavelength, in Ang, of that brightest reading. 8371.0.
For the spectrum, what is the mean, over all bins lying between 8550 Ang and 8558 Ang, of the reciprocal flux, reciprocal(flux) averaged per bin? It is 0.0410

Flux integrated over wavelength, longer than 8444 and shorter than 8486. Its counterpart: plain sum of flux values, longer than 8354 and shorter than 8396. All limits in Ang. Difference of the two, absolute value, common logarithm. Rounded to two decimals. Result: 2.85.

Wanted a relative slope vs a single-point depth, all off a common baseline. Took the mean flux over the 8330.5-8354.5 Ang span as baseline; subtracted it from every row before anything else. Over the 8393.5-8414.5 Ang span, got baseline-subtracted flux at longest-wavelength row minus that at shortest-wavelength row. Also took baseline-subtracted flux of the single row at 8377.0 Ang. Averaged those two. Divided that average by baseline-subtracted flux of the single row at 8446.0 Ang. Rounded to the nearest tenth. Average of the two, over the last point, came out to -1.0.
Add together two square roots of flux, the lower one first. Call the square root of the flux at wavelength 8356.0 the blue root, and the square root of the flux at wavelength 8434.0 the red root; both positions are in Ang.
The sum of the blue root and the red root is 10.10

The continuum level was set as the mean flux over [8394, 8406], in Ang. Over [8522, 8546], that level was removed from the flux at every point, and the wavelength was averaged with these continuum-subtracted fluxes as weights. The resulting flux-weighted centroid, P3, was 8540.6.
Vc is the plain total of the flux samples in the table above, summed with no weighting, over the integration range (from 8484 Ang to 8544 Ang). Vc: 472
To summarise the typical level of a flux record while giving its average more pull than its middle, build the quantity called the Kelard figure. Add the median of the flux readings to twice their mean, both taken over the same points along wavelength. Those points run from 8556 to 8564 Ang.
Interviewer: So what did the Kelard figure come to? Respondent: 73.8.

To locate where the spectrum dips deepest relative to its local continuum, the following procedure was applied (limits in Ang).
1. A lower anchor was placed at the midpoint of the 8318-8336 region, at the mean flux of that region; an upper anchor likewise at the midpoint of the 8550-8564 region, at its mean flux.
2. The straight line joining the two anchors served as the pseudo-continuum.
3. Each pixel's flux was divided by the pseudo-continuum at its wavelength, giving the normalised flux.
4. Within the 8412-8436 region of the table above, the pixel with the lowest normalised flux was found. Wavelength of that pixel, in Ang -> 8428.0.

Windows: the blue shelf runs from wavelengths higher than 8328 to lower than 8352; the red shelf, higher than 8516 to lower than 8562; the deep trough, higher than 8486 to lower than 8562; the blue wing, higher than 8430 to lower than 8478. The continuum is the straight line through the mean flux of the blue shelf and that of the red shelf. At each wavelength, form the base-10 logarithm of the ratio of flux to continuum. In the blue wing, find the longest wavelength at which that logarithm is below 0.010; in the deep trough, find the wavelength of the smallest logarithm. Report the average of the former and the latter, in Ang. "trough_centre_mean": 8507.5 Ang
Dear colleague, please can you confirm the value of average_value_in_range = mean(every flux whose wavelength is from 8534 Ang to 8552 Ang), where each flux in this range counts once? 20.6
